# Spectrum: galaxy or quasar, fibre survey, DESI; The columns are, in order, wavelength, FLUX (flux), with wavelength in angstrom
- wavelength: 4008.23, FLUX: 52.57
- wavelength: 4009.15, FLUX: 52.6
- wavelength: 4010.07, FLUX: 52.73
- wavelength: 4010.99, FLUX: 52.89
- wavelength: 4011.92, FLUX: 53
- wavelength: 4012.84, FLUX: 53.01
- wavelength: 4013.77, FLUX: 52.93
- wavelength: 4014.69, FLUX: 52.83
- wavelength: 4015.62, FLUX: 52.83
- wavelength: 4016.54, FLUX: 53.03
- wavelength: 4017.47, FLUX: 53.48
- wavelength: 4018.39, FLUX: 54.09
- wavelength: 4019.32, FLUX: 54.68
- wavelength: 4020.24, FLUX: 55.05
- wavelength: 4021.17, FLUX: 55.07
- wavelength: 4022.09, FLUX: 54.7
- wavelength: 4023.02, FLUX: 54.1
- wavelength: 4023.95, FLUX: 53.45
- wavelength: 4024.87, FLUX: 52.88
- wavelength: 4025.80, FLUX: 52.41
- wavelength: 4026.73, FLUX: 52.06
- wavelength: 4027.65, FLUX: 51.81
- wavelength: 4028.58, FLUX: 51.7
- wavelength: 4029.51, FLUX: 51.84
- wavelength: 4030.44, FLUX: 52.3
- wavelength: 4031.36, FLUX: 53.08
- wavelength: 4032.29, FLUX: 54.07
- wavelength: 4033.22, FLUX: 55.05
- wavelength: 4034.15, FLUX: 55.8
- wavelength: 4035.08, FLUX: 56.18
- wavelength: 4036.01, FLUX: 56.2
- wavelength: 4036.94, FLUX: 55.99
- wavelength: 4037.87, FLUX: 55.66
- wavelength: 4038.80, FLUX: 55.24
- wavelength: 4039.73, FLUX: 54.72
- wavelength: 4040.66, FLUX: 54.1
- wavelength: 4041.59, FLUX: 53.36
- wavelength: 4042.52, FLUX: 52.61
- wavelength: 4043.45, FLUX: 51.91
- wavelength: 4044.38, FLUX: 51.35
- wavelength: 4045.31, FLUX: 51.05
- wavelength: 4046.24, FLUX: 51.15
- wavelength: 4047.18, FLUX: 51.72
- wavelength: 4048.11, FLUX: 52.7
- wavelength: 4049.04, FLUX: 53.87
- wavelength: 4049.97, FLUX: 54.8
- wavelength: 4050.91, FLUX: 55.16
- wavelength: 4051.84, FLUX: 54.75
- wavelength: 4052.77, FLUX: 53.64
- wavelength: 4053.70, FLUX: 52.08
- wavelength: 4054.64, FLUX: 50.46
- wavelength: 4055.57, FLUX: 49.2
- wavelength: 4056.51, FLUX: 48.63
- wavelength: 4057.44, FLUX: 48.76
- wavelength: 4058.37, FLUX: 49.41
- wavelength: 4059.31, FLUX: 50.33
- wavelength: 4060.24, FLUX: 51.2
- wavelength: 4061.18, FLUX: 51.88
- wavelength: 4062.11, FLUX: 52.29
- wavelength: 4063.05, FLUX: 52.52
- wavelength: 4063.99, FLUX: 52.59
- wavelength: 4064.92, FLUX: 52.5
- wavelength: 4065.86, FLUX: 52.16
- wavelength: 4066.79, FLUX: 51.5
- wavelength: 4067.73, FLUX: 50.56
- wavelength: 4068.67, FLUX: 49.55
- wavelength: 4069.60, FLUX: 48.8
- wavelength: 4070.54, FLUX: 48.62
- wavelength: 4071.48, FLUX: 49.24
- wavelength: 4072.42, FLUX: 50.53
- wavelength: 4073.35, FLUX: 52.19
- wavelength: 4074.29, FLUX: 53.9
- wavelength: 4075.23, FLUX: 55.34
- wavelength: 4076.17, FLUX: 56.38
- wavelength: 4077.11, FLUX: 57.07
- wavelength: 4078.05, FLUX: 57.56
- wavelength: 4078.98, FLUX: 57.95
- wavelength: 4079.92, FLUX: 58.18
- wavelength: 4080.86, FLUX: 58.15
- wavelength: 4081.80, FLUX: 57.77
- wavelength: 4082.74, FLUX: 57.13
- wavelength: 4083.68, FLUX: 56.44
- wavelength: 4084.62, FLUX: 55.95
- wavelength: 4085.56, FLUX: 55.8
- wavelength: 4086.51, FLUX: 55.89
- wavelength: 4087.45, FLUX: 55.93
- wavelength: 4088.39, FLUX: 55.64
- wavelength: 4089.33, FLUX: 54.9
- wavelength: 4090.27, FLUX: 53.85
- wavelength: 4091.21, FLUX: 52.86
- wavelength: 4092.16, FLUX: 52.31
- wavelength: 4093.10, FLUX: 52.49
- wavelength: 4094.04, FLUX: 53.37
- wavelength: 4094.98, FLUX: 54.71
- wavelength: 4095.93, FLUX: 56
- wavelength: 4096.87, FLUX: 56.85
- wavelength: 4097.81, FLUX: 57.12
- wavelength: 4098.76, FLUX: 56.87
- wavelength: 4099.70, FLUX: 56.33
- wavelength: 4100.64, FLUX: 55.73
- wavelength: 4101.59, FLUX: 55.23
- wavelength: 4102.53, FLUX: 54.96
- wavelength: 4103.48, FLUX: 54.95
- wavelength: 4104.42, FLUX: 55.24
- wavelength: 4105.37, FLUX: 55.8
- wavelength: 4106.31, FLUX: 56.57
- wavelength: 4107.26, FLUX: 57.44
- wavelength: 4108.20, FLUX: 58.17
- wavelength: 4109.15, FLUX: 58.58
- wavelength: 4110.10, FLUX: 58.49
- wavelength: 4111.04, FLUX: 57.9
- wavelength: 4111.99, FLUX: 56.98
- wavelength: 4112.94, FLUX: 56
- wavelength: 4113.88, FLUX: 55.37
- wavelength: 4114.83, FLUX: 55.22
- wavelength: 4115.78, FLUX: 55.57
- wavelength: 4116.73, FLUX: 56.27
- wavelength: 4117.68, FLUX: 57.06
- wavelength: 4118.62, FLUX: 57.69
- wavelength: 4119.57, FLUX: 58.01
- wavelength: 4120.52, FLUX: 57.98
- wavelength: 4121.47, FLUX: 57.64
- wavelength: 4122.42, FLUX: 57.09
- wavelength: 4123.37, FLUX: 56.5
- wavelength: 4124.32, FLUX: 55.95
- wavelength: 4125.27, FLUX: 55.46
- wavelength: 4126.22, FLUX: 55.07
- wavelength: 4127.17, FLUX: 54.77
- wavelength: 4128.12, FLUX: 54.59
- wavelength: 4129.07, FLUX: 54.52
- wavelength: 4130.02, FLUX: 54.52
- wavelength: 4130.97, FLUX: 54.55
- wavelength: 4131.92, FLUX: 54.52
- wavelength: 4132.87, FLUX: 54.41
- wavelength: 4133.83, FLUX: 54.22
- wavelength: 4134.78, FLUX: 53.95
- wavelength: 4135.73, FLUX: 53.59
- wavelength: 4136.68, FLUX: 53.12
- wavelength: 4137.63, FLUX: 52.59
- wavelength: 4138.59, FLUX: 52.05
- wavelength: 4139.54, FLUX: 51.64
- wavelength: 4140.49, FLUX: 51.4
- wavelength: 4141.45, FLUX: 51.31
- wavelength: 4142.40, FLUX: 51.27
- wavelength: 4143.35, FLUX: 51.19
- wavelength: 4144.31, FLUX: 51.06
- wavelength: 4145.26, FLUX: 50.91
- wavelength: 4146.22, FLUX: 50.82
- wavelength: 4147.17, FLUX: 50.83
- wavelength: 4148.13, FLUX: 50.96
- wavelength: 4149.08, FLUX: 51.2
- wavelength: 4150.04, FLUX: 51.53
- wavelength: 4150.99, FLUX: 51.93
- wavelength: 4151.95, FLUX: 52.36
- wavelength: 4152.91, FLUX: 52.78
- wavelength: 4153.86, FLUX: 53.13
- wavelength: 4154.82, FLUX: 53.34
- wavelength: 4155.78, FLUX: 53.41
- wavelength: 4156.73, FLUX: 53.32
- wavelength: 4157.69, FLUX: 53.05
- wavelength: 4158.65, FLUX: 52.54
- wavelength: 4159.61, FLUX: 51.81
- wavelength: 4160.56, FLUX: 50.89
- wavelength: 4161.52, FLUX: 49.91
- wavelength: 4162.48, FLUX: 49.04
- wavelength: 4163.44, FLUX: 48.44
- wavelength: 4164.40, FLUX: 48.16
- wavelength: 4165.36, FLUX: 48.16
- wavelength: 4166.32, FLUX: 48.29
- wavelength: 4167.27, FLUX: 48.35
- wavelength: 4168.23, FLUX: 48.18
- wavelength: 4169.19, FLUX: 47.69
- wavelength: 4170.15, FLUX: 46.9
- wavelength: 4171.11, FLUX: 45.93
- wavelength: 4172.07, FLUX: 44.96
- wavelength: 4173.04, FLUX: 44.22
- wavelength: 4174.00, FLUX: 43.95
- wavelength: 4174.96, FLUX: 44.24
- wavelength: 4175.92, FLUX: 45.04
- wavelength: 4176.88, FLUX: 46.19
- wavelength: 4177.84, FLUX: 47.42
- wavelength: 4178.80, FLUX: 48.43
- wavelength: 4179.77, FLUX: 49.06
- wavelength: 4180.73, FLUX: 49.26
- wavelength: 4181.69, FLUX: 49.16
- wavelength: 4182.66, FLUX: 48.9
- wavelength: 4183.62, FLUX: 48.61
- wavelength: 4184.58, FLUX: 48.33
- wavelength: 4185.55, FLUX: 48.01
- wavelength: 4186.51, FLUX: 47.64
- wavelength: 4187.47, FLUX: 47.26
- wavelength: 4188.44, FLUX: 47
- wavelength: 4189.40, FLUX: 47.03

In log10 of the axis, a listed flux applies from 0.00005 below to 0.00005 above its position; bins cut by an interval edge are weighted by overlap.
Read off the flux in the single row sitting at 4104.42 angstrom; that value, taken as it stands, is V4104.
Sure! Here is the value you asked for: 55.24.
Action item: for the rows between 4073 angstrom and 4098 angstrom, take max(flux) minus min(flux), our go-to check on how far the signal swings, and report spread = 6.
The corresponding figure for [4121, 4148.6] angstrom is 7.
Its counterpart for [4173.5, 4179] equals 4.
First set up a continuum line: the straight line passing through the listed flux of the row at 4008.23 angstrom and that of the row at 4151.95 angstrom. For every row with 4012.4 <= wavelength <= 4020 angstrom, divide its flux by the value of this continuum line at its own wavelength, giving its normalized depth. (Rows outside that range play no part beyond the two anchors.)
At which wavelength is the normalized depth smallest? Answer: 4014.69 angstrom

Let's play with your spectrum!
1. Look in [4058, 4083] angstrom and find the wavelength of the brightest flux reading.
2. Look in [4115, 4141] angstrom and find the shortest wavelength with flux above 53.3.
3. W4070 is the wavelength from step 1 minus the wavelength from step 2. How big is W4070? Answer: -35.9 angstrom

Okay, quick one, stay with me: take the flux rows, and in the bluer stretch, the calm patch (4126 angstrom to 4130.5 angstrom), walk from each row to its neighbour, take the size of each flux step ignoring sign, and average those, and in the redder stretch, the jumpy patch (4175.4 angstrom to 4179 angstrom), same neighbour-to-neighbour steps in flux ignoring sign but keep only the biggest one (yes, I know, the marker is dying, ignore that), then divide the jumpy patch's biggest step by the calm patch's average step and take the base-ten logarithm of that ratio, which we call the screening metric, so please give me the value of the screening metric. 1.0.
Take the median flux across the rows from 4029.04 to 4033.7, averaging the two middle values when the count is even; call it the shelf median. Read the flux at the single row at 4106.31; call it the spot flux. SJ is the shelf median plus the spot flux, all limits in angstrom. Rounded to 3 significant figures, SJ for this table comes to 110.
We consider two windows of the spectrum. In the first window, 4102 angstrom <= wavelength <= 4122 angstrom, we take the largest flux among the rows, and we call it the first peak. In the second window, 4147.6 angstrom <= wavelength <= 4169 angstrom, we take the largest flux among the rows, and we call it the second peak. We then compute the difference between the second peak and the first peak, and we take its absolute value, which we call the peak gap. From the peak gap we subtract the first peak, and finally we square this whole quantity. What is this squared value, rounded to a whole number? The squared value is 2853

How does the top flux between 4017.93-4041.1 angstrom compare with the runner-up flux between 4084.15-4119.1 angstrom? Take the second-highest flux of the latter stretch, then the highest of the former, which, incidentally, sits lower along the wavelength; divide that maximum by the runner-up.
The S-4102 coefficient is 0.96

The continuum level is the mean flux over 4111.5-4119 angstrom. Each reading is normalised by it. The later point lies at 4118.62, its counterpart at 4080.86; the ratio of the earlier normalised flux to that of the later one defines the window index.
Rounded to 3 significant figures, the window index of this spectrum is 1.01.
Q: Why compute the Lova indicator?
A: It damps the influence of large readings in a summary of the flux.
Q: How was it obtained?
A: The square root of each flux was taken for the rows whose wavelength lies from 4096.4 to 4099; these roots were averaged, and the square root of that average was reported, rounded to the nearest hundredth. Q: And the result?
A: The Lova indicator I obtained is 2.75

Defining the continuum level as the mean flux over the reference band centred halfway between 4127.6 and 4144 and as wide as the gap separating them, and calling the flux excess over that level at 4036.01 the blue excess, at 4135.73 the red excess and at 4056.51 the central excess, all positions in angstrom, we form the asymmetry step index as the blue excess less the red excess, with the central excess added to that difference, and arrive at -1.9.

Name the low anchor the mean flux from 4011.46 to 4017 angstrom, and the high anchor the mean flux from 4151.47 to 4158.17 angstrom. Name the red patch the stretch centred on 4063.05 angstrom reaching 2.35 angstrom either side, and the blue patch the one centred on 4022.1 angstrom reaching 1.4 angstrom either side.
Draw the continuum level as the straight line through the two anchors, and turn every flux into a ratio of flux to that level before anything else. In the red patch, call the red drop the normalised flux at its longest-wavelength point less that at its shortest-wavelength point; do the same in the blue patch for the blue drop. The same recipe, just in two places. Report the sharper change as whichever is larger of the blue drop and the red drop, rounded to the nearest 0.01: 0.01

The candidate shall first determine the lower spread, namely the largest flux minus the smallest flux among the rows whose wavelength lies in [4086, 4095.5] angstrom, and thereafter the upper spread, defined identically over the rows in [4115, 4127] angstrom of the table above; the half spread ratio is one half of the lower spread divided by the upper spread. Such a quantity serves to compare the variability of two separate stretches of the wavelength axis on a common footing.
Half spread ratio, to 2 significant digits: 0.62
